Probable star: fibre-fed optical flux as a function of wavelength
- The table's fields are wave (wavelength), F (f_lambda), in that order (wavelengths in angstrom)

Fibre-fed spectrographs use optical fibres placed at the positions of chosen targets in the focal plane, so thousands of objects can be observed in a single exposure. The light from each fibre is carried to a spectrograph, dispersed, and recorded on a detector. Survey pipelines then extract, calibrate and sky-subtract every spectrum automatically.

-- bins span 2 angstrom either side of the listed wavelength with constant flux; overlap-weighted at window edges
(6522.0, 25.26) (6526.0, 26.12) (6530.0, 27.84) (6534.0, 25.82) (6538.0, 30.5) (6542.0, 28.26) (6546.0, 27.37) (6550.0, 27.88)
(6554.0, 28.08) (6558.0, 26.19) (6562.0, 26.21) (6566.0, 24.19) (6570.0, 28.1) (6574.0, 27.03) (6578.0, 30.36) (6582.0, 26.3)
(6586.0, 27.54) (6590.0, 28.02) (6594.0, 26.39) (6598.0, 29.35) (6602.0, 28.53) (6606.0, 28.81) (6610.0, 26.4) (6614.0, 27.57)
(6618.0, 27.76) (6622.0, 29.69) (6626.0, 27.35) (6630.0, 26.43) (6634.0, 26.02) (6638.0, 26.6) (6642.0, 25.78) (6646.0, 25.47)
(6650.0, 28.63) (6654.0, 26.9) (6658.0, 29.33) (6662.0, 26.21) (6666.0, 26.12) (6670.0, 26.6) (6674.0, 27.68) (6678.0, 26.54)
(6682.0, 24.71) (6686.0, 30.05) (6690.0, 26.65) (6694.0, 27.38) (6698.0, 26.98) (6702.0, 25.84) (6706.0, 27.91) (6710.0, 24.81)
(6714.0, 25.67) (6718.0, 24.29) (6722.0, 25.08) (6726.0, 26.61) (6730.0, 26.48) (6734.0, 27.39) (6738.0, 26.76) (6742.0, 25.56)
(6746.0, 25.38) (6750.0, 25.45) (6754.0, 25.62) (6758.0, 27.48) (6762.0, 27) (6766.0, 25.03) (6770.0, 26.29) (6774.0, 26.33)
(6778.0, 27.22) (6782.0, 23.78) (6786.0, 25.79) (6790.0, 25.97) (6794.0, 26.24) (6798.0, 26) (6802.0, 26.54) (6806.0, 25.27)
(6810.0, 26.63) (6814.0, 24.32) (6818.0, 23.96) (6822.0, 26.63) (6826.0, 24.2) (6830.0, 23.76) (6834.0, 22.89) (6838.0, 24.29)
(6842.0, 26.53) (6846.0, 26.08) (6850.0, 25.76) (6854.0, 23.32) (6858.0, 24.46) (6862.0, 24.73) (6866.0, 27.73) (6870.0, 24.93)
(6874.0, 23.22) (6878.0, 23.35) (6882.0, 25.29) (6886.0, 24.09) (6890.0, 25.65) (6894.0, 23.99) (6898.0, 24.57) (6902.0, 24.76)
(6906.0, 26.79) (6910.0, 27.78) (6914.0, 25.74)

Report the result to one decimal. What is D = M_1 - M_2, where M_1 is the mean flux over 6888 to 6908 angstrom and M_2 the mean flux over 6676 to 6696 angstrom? -1.9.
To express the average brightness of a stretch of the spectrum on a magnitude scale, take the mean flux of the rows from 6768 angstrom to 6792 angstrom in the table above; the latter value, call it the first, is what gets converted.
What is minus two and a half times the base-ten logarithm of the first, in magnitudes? -3.53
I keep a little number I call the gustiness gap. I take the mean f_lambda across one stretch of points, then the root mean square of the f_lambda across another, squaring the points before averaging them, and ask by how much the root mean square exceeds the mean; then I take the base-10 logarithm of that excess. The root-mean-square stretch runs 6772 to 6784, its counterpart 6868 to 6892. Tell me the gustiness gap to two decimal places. 0.14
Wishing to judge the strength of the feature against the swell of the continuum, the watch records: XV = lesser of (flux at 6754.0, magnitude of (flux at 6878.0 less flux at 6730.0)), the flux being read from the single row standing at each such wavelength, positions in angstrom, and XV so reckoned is 3.1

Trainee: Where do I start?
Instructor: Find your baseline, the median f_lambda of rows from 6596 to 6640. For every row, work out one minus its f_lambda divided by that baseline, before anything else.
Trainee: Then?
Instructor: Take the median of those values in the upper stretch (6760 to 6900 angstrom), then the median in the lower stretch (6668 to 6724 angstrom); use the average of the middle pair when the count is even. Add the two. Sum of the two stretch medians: 0.12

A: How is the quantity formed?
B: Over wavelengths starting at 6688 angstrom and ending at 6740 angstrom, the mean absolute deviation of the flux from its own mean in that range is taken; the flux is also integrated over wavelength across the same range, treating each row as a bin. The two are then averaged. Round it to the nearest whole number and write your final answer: 684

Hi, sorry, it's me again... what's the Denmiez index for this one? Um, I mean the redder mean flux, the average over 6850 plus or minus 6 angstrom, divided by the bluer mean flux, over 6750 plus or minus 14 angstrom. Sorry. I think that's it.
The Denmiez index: 0.96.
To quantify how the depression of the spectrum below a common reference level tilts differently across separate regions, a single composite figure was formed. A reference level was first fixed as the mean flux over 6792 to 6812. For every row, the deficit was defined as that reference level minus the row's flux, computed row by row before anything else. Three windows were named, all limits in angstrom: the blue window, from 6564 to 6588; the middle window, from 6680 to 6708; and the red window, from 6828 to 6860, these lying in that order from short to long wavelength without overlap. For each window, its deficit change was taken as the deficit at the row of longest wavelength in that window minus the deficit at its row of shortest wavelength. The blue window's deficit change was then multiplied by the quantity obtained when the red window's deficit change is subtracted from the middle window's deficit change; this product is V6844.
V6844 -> 8.4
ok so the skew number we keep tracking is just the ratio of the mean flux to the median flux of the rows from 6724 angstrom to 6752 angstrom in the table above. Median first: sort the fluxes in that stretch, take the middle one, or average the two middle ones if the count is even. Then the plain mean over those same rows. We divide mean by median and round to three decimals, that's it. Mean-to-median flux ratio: 0.991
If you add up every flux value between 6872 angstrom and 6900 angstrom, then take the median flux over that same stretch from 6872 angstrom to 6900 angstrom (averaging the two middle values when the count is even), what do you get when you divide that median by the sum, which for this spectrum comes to 0.14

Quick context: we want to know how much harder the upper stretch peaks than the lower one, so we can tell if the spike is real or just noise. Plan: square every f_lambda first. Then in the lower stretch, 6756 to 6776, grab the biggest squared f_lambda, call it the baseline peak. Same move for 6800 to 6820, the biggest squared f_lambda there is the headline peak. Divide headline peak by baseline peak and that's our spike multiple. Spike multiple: 0.94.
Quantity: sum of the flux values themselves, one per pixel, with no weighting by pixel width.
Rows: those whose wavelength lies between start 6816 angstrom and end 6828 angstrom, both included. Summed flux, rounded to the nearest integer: 75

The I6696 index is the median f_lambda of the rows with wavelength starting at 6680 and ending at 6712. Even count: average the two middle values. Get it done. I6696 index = 26.8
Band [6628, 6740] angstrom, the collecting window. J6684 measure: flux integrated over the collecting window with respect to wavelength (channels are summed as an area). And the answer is 2980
